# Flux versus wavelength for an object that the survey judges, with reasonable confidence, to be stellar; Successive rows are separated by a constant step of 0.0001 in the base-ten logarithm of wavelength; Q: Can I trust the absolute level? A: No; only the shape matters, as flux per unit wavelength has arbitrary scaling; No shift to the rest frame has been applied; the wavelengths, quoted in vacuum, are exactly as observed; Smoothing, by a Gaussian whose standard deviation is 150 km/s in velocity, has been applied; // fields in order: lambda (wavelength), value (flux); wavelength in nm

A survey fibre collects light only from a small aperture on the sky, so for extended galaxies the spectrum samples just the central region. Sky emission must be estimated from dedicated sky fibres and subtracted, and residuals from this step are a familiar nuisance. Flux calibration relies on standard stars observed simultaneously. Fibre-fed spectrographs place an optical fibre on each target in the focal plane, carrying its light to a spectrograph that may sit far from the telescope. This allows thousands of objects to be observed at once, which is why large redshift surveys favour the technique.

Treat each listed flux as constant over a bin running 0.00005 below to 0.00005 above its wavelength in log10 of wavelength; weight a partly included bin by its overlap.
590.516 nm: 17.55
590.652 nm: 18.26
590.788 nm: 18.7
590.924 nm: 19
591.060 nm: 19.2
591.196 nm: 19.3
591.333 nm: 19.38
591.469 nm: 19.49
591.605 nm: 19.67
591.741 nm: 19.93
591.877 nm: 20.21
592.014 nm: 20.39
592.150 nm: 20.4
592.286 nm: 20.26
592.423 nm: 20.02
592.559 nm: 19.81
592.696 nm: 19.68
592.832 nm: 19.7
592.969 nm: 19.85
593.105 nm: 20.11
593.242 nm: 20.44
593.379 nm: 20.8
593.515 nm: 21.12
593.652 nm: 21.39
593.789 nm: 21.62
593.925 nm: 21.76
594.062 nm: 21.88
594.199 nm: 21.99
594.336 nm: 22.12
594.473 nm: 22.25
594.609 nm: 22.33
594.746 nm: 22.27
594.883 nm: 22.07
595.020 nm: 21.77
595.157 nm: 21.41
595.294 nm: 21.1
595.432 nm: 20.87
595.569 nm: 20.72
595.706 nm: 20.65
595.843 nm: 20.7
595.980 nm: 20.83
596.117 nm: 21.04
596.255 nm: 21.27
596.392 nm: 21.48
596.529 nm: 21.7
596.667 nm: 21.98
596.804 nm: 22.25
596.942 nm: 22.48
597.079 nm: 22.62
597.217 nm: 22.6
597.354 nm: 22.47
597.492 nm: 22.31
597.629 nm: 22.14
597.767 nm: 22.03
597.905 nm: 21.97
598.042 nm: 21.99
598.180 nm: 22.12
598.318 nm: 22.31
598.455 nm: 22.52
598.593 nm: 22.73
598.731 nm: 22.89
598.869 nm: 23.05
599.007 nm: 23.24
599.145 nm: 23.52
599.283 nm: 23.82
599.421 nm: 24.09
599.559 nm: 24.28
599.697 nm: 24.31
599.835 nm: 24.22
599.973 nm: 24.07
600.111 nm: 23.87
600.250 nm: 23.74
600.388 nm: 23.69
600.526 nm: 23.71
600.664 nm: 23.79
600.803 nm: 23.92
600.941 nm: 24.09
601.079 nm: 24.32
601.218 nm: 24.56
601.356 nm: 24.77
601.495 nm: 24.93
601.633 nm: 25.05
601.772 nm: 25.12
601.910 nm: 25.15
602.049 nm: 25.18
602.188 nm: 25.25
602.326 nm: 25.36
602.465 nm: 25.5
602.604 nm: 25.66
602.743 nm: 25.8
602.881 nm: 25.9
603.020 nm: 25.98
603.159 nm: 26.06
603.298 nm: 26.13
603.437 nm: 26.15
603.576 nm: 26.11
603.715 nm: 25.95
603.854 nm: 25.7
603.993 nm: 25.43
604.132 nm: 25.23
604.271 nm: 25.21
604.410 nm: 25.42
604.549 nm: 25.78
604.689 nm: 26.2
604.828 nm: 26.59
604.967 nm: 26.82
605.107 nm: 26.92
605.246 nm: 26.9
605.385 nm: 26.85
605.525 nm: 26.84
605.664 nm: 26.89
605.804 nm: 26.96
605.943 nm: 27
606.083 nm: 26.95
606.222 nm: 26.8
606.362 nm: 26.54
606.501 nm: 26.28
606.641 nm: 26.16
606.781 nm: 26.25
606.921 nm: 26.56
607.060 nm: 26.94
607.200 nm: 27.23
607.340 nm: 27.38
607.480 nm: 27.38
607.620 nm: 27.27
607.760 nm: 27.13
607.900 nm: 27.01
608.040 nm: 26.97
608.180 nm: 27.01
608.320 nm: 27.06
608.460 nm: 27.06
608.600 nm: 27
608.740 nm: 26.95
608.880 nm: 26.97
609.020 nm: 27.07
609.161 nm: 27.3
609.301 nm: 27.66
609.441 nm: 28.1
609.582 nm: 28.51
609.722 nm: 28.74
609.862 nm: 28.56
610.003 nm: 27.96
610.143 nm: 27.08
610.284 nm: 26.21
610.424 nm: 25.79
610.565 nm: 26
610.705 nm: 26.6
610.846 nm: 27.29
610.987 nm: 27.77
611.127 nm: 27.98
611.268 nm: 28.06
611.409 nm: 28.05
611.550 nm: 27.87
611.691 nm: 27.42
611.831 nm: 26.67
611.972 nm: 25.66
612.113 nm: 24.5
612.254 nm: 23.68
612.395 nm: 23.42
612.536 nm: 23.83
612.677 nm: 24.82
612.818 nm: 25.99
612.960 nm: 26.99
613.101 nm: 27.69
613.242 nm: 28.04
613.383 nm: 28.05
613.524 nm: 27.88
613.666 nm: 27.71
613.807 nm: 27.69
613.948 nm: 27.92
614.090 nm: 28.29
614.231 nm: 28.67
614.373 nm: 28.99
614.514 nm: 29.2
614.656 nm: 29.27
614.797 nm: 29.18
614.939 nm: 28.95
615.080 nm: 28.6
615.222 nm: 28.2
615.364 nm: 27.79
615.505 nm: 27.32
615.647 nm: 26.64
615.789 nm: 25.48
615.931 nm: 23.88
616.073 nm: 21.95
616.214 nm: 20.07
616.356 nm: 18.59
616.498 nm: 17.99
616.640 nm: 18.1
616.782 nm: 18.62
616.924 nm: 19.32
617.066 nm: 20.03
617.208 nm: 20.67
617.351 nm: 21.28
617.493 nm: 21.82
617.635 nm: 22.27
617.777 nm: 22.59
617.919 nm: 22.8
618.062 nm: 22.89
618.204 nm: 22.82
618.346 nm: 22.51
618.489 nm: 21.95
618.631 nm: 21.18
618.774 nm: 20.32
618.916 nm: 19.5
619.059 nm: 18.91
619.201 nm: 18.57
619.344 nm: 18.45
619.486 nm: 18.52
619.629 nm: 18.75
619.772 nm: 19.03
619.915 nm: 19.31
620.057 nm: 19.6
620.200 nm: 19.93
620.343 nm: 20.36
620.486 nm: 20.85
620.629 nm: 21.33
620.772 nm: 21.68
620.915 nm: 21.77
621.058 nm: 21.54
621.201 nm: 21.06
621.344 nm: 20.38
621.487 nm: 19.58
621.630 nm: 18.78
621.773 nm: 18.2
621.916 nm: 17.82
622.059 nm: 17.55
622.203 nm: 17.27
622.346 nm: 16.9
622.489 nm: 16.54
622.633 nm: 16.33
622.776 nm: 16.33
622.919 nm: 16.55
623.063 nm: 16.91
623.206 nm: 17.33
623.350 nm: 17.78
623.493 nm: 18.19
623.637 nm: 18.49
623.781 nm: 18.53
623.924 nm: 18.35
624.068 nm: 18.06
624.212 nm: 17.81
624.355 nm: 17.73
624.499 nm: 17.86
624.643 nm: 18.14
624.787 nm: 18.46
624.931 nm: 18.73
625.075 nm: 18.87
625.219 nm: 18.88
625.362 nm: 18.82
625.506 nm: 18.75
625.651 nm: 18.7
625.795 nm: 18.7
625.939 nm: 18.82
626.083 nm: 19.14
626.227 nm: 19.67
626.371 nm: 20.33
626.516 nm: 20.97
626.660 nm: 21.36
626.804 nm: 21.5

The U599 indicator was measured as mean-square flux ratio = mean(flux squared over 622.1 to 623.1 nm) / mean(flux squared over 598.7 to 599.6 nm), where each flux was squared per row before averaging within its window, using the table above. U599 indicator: 0.5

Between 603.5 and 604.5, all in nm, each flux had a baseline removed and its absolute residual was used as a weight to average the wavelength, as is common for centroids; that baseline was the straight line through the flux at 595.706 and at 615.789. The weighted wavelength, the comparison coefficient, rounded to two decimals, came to 603.96 nm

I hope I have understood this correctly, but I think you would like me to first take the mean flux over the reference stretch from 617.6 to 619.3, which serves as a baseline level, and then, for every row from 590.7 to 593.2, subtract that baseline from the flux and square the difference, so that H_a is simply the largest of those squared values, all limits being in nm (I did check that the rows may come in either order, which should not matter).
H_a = 7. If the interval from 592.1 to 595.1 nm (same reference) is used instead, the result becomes 3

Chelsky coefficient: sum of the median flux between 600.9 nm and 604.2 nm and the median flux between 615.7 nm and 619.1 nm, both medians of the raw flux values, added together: 46.6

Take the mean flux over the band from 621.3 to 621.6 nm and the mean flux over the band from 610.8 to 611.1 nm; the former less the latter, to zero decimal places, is -8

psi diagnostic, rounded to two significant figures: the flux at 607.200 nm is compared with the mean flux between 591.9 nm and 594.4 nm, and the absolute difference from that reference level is 6.5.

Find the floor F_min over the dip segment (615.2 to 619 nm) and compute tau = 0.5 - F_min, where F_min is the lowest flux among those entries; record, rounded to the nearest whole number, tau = -17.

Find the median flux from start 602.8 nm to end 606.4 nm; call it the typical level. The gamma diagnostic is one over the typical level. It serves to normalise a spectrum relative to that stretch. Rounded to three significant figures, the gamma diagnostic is 0.0382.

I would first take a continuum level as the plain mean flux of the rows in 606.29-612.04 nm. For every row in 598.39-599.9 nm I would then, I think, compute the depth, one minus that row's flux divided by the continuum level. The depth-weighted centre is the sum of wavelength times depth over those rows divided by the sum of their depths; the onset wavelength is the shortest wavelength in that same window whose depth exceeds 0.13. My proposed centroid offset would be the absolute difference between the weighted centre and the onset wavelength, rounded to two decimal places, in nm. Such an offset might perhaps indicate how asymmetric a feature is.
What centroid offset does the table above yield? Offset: 0.62 nm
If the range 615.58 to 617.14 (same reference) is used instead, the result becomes 0.46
